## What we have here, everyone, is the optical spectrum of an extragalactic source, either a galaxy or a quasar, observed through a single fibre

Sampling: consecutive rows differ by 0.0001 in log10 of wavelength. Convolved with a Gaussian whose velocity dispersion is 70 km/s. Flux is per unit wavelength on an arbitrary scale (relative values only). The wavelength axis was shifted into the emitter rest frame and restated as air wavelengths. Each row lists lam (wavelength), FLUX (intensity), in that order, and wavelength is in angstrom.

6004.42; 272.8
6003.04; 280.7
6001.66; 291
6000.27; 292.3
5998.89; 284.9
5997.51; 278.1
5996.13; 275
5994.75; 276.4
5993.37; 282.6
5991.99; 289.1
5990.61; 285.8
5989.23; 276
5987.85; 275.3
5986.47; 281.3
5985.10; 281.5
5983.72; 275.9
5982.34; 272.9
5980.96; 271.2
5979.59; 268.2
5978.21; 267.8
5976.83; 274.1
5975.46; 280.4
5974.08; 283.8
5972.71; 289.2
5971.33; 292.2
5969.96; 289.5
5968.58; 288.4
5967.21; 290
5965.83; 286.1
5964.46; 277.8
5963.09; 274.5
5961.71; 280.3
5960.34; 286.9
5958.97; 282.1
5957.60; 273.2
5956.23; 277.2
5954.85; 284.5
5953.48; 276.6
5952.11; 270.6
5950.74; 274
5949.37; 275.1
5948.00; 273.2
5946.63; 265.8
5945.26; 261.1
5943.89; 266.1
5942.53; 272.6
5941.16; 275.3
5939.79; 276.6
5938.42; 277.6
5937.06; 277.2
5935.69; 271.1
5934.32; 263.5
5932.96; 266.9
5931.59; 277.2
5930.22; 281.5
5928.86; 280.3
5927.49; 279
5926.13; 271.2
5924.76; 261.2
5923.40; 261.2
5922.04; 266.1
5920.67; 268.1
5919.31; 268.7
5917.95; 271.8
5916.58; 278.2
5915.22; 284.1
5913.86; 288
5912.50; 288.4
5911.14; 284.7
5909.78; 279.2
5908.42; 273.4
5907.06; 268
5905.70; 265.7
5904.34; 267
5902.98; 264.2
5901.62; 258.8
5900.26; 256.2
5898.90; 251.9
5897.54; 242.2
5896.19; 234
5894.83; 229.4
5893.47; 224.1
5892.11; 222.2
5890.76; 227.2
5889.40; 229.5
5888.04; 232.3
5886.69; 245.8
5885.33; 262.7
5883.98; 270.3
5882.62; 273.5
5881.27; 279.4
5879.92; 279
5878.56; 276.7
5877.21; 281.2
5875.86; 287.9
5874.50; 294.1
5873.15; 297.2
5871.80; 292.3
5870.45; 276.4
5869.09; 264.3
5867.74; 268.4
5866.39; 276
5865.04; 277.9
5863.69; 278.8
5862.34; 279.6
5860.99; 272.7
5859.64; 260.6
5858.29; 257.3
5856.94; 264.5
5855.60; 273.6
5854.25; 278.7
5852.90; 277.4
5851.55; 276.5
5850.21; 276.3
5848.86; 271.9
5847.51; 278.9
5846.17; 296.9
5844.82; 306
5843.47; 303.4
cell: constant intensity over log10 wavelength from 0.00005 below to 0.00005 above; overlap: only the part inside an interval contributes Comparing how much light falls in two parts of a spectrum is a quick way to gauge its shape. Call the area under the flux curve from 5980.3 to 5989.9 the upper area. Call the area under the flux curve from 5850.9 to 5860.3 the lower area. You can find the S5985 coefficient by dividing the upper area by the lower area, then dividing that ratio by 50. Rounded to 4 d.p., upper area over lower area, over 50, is 0.0209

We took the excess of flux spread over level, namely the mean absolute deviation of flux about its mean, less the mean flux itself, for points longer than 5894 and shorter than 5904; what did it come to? -237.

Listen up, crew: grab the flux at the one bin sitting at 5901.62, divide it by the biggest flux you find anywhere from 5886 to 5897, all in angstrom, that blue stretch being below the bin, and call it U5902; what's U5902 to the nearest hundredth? 1.05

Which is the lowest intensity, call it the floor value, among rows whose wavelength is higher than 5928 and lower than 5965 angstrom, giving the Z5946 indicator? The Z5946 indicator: 261.1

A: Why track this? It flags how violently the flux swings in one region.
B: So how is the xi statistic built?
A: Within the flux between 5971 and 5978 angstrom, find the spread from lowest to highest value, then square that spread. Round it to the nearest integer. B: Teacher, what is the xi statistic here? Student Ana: 328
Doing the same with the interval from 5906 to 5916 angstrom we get 416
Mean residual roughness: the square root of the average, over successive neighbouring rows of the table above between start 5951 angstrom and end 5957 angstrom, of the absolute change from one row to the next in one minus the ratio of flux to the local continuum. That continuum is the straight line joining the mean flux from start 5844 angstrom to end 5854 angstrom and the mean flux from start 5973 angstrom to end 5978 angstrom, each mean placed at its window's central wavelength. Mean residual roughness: 0.159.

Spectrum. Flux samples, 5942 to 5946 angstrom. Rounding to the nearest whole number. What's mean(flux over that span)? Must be 267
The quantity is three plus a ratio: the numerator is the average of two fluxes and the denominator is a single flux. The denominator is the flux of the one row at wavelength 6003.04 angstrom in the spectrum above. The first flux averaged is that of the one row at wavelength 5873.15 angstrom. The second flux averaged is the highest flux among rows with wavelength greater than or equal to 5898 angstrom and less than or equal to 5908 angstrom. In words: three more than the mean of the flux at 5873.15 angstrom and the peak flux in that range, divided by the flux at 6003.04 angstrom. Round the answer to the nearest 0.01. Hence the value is 4.01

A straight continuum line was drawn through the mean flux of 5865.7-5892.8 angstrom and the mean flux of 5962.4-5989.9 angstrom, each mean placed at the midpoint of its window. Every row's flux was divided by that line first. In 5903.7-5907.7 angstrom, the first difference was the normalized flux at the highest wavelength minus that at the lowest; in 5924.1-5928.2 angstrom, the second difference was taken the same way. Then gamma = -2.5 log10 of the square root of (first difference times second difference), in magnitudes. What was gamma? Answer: 4.8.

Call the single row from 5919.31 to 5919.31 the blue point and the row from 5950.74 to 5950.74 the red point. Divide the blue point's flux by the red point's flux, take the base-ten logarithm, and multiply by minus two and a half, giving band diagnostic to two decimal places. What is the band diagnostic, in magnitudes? 0.02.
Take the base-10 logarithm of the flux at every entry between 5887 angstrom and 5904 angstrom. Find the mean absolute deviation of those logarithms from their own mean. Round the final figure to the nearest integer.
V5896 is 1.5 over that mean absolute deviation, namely 65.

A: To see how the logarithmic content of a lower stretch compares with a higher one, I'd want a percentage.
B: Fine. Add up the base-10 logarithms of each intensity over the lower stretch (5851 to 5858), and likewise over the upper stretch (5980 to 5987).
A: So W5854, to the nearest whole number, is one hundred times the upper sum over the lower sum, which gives 100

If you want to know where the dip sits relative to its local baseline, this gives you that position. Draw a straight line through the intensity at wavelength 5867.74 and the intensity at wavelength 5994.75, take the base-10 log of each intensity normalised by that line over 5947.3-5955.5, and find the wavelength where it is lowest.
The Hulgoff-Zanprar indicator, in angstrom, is 5952.11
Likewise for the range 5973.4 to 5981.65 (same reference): 5978.21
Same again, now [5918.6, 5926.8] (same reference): 5924.76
